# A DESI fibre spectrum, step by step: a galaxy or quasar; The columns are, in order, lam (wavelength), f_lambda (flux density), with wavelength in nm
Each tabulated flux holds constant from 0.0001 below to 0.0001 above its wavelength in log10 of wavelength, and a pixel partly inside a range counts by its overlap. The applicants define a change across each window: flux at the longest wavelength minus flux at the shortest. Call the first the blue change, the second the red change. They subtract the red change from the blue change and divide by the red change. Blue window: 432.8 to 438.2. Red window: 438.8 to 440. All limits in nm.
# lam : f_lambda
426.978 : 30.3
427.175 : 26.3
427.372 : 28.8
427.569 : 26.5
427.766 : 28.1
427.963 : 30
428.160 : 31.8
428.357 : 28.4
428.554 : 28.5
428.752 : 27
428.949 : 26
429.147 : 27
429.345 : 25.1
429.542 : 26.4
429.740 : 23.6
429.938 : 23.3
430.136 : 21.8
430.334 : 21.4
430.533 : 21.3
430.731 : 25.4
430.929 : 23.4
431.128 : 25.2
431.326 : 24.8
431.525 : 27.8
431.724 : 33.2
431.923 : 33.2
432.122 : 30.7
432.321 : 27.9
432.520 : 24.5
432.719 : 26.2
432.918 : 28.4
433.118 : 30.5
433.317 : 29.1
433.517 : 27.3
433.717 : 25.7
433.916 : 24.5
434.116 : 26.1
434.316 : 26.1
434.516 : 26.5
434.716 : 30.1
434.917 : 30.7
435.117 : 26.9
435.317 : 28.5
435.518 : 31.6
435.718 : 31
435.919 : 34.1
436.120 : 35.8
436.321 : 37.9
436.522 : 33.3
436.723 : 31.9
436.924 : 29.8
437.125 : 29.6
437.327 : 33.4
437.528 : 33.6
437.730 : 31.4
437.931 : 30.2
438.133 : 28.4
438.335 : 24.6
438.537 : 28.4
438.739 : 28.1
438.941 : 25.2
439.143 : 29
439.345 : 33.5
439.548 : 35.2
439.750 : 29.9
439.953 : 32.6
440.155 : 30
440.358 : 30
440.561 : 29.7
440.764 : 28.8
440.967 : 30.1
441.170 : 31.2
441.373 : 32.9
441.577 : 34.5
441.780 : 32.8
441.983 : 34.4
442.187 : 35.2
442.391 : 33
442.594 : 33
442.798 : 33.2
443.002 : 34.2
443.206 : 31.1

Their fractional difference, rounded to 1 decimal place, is -1.0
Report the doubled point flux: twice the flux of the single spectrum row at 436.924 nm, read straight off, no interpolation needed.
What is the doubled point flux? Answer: 60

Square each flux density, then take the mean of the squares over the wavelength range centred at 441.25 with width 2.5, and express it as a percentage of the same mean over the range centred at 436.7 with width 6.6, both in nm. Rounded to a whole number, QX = 112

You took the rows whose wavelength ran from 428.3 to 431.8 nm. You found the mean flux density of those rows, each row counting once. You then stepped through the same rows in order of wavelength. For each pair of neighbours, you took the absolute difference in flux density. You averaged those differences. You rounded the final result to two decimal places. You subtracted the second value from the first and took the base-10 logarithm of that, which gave 1.38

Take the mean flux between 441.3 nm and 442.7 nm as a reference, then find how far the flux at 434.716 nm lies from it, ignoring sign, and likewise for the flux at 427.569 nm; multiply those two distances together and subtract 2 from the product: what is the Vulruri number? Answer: 24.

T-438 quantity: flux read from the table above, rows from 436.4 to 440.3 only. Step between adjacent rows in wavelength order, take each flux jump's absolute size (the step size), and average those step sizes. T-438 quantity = 2.5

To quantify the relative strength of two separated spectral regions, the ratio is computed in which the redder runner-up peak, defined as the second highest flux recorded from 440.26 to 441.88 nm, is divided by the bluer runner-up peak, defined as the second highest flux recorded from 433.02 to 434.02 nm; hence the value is 1.13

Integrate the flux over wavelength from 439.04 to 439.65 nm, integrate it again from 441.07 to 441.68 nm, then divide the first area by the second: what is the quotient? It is 0.99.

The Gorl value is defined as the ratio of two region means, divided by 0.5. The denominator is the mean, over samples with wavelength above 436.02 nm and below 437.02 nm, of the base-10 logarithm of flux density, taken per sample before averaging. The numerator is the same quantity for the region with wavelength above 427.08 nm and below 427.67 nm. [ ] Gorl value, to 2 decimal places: 1.88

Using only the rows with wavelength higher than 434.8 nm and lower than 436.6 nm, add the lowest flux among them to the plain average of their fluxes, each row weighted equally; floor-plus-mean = 59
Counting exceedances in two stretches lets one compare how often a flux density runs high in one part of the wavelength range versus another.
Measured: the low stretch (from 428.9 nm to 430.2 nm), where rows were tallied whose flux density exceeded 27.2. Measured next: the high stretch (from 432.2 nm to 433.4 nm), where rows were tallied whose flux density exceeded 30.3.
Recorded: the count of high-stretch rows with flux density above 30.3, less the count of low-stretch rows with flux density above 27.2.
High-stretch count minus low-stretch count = 1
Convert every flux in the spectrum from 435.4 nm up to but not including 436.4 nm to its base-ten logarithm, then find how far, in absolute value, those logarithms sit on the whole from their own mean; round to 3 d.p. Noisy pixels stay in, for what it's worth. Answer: 0.029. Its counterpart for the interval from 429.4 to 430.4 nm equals 0.025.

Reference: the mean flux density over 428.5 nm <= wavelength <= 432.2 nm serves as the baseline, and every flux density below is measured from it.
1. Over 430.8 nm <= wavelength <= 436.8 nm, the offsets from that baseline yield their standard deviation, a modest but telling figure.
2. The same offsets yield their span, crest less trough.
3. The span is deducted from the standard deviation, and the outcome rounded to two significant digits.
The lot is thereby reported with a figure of -11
